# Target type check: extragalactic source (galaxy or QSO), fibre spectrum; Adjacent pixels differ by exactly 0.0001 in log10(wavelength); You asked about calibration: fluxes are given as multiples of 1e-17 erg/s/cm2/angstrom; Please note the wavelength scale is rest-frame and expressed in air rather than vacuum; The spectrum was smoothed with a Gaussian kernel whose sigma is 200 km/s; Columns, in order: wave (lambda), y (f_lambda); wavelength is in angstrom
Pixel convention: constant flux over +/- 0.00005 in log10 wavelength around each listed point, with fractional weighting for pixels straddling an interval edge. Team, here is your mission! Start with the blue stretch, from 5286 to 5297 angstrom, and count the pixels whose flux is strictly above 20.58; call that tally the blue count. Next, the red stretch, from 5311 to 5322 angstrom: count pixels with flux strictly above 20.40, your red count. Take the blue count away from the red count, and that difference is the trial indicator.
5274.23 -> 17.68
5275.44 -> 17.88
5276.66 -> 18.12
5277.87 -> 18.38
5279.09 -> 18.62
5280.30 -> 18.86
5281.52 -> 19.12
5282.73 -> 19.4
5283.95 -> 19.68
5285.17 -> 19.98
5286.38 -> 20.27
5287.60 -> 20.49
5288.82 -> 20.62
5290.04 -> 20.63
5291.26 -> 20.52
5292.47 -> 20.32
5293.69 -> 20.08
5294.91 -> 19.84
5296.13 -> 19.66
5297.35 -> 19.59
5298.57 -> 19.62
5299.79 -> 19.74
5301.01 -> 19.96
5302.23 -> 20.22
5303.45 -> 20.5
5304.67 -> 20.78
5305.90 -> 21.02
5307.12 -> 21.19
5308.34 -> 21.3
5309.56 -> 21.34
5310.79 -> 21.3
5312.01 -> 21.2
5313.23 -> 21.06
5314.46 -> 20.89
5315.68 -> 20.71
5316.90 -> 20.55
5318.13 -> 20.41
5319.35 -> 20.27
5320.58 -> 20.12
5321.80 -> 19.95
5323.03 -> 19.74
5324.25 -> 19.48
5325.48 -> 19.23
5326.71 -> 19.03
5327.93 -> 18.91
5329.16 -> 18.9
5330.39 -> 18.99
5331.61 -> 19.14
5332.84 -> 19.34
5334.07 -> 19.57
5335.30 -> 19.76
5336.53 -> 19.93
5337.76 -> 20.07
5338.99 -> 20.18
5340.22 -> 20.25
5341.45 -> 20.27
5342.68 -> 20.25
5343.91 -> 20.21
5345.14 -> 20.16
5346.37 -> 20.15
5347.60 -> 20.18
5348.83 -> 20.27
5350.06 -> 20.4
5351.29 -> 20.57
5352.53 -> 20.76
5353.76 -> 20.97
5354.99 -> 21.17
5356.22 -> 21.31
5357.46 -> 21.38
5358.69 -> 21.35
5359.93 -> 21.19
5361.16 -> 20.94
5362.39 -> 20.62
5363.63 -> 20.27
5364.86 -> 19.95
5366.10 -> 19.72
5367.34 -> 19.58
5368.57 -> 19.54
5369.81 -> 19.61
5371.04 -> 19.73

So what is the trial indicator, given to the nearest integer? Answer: 4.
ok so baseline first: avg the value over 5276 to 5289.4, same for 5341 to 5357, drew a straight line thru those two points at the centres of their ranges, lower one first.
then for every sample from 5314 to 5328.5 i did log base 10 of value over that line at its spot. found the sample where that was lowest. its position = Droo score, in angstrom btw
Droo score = 5327.93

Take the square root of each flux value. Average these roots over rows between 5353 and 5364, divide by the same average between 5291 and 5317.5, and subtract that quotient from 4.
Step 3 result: 2.99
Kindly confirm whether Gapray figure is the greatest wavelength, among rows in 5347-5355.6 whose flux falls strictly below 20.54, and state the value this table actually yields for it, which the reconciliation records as 5350.06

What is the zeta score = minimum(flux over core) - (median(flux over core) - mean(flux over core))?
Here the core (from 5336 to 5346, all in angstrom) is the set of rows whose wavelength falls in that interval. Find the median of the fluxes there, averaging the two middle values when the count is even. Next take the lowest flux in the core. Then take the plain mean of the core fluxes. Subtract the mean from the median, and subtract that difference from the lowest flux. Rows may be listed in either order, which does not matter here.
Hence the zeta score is 19.9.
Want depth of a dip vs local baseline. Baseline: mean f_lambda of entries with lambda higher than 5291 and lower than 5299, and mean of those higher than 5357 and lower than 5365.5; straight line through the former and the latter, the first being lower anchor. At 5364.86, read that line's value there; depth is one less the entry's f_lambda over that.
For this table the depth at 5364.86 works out 0.04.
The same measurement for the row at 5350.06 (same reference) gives 0.01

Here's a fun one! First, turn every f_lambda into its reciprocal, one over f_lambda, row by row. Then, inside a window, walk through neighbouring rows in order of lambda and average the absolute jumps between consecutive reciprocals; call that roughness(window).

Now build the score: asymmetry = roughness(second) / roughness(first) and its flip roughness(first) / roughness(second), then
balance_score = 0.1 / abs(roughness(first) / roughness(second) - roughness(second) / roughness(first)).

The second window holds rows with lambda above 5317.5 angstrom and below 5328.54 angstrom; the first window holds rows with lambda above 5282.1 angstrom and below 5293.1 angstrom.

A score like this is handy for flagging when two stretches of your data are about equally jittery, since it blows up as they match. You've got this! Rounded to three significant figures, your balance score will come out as 2.61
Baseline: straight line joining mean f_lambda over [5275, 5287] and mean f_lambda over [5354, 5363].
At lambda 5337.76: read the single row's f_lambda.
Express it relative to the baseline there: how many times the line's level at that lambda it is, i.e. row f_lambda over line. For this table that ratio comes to 0.98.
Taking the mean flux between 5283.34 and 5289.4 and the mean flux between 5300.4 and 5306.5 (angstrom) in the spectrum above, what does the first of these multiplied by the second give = 414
